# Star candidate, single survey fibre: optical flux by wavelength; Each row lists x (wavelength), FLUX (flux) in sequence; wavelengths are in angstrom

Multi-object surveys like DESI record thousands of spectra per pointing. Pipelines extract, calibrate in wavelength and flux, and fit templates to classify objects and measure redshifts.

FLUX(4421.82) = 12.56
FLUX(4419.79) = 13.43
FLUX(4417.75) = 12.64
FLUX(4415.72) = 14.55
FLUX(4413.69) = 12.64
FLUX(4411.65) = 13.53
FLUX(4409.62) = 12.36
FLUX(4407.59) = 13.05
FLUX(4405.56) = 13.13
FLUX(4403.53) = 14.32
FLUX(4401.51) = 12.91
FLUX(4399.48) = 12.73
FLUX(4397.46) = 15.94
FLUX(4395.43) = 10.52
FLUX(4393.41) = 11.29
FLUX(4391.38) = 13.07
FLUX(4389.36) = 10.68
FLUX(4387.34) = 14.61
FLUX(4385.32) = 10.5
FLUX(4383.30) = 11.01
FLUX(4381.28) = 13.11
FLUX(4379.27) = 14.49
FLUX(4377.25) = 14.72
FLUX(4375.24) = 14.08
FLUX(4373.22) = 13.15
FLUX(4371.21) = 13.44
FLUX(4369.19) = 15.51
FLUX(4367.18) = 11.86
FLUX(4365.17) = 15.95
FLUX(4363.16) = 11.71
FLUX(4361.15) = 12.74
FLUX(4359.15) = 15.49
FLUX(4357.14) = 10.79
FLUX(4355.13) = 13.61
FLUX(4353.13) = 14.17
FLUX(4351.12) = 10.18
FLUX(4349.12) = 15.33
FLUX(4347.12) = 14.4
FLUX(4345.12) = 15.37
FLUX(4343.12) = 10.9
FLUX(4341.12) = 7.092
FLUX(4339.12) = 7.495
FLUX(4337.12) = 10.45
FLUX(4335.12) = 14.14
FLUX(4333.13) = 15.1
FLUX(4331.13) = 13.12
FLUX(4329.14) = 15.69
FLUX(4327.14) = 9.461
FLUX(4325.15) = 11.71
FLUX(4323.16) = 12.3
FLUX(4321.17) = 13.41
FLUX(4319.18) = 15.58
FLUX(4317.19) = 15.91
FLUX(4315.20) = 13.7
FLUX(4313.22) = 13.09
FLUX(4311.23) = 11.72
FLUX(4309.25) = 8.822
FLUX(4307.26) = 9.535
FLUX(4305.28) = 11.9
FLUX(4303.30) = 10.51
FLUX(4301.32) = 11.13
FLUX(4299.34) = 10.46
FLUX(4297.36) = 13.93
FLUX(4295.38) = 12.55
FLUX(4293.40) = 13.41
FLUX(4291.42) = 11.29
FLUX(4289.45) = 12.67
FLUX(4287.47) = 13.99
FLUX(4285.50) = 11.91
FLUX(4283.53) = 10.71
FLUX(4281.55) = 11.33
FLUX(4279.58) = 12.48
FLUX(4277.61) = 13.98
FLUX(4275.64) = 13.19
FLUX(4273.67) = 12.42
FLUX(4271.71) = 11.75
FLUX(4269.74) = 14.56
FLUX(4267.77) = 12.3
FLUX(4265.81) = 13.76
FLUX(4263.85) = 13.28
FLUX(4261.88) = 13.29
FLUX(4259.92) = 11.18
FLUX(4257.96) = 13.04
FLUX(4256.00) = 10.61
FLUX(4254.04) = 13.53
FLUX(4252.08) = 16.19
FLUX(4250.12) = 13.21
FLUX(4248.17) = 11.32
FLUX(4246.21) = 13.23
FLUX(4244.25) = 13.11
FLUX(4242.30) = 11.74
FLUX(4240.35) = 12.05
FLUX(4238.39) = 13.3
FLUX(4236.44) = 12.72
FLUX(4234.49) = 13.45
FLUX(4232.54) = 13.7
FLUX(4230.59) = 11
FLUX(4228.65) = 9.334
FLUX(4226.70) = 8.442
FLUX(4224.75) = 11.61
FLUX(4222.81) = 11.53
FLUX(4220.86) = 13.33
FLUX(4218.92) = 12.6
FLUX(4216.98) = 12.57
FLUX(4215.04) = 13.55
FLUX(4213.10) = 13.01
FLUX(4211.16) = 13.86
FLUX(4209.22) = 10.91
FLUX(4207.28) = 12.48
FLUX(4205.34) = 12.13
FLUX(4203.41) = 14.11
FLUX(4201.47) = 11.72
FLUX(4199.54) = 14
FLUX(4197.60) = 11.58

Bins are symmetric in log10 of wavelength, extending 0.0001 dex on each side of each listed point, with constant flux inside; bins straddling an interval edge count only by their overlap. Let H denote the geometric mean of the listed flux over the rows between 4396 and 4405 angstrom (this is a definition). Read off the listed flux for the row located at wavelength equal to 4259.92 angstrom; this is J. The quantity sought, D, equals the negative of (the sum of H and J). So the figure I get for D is -25.1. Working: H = 13.9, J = 11.18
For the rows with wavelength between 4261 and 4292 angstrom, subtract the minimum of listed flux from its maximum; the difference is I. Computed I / 4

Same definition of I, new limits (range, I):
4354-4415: 5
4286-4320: 7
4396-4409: 3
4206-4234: 5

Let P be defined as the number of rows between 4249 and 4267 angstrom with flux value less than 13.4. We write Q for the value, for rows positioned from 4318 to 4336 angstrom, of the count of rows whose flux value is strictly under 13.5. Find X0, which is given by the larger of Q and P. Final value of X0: 6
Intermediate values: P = 6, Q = 5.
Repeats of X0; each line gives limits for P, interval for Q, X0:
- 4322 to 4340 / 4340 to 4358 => 6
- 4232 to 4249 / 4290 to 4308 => 8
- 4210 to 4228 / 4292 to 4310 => 8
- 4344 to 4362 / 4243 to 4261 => 7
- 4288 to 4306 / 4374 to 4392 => 7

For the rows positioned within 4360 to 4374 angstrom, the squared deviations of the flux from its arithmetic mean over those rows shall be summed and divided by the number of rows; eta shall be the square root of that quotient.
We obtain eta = 1.5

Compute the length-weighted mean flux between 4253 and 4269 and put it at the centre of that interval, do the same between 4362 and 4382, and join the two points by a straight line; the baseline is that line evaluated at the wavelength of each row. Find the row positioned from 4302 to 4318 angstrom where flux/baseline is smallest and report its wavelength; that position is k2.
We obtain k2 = 4309.25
